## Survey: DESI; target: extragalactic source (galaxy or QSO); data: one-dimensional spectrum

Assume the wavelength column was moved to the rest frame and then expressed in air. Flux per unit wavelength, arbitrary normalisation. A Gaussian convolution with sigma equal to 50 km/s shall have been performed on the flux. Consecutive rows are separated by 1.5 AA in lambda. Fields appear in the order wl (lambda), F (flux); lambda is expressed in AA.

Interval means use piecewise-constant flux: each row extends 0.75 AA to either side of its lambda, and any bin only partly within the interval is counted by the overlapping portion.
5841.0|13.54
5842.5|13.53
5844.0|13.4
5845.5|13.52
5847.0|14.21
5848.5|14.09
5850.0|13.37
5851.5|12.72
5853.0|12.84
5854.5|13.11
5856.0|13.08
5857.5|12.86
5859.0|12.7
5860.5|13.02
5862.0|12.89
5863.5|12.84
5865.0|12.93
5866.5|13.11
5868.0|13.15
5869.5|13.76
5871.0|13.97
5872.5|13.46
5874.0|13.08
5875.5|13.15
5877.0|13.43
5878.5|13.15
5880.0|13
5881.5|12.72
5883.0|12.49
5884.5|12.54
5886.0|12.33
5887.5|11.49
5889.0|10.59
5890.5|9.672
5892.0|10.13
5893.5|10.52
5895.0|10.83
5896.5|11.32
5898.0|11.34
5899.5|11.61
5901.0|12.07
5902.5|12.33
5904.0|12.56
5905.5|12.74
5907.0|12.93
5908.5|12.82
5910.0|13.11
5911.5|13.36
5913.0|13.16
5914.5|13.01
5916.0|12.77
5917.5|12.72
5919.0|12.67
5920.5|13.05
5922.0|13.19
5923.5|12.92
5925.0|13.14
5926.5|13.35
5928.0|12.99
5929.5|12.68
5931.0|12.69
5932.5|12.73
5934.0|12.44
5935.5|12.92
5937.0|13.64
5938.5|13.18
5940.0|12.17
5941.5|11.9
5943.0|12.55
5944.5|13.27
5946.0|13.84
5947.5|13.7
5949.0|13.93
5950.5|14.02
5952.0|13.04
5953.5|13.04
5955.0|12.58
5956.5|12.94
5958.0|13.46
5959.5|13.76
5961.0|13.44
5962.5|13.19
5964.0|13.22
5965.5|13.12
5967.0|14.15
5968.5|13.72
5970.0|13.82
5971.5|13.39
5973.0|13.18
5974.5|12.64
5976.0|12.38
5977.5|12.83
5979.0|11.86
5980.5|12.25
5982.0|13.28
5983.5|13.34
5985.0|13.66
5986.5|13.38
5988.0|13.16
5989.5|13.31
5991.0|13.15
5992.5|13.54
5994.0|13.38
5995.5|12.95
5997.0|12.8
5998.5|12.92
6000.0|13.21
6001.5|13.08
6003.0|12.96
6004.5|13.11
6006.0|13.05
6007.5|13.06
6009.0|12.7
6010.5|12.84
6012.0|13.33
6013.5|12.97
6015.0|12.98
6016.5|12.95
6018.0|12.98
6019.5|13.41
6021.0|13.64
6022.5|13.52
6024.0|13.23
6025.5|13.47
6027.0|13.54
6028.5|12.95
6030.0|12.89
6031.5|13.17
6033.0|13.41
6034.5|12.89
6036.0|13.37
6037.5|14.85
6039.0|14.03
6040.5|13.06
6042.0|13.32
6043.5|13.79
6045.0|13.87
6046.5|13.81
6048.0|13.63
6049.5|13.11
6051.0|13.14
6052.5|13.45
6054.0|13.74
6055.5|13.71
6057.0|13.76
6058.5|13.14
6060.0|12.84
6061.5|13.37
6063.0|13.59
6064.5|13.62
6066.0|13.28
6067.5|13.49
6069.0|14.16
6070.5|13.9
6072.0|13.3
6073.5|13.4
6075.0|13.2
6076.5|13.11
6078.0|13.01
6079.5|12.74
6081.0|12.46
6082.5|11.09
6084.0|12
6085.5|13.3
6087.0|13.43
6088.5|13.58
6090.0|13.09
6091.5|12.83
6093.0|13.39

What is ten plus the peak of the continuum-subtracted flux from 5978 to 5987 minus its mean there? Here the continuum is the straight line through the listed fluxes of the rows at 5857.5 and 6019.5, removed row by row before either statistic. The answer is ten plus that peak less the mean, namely 10.7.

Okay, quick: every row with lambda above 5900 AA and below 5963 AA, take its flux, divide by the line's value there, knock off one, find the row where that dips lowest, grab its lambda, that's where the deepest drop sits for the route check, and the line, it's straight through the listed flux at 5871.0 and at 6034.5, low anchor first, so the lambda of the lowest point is 5901.0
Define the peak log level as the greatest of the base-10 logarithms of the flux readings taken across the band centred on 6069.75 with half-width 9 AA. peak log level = 1.151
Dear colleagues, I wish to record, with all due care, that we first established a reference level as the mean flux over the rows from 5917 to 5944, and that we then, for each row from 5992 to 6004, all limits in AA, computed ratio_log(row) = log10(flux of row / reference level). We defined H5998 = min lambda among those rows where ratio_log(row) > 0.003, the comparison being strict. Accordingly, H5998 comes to 5992.5 AA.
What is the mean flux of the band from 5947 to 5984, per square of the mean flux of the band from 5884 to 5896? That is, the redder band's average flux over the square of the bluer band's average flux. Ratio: 0.109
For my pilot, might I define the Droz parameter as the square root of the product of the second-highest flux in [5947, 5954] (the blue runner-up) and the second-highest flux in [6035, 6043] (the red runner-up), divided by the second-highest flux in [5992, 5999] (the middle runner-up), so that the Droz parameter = 1.04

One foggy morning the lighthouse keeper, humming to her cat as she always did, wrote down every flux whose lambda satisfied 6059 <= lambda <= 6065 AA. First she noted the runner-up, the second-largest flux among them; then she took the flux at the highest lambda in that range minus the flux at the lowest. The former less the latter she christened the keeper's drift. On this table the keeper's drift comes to 12.8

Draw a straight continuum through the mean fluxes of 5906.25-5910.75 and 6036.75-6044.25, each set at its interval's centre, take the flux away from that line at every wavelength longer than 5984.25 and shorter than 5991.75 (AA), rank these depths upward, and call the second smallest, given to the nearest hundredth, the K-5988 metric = 0.08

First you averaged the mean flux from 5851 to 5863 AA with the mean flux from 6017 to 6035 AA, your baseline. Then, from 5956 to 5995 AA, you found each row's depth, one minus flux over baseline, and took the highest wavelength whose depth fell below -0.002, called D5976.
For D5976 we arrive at 5994.0 AA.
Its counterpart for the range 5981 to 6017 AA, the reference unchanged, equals 6012.0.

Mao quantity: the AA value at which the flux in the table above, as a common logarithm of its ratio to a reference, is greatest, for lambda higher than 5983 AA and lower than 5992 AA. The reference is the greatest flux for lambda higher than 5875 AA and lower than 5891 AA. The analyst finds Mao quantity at 5985.0 AA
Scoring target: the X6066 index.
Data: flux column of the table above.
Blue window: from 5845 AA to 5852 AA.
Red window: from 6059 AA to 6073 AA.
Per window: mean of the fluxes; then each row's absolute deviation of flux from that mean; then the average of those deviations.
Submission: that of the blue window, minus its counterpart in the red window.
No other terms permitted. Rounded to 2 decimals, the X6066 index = 0.18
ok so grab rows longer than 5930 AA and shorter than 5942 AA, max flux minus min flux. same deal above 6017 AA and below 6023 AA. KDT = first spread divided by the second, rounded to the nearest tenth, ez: 2.6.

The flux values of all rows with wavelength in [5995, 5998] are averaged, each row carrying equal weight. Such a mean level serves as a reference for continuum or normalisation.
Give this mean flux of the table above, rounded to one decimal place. 12.9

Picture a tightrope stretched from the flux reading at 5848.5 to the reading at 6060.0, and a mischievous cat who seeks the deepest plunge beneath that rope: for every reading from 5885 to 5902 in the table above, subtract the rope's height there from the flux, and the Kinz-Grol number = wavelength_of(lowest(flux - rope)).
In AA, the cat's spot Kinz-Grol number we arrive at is 5890.5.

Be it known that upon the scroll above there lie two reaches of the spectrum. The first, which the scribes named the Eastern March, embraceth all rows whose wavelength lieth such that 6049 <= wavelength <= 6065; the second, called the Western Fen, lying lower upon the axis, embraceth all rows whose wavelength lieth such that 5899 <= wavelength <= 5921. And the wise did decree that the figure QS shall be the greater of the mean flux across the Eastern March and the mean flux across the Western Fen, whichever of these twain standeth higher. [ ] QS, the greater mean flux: 13.41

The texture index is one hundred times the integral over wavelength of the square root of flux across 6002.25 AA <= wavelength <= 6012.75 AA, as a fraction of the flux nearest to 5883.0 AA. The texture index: 303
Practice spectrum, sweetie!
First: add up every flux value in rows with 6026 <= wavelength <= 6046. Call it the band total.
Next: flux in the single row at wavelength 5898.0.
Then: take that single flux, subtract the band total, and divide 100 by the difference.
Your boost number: -0.611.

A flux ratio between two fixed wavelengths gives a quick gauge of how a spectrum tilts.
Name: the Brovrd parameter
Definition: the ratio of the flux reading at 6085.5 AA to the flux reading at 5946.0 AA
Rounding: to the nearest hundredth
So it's 0.96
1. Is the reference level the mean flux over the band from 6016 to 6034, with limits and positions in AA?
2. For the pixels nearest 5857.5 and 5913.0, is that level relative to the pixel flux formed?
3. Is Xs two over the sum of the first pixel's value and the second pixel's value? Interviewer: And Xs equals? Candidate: 0.981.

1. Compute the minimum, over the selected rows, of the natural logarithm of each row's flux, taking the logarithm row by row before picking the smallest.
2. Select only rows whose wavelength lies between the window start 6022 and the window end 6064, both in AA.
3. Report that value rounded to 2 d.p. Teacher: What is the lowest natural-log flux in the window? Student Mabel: 2.55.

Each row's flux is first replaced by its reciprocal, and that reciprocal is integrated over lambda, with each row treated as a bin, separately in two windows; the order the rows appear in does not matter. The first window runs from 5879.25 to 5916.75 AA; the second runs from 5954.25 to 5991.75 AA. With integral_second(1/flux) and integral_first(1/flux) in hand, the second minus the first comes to -0.3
